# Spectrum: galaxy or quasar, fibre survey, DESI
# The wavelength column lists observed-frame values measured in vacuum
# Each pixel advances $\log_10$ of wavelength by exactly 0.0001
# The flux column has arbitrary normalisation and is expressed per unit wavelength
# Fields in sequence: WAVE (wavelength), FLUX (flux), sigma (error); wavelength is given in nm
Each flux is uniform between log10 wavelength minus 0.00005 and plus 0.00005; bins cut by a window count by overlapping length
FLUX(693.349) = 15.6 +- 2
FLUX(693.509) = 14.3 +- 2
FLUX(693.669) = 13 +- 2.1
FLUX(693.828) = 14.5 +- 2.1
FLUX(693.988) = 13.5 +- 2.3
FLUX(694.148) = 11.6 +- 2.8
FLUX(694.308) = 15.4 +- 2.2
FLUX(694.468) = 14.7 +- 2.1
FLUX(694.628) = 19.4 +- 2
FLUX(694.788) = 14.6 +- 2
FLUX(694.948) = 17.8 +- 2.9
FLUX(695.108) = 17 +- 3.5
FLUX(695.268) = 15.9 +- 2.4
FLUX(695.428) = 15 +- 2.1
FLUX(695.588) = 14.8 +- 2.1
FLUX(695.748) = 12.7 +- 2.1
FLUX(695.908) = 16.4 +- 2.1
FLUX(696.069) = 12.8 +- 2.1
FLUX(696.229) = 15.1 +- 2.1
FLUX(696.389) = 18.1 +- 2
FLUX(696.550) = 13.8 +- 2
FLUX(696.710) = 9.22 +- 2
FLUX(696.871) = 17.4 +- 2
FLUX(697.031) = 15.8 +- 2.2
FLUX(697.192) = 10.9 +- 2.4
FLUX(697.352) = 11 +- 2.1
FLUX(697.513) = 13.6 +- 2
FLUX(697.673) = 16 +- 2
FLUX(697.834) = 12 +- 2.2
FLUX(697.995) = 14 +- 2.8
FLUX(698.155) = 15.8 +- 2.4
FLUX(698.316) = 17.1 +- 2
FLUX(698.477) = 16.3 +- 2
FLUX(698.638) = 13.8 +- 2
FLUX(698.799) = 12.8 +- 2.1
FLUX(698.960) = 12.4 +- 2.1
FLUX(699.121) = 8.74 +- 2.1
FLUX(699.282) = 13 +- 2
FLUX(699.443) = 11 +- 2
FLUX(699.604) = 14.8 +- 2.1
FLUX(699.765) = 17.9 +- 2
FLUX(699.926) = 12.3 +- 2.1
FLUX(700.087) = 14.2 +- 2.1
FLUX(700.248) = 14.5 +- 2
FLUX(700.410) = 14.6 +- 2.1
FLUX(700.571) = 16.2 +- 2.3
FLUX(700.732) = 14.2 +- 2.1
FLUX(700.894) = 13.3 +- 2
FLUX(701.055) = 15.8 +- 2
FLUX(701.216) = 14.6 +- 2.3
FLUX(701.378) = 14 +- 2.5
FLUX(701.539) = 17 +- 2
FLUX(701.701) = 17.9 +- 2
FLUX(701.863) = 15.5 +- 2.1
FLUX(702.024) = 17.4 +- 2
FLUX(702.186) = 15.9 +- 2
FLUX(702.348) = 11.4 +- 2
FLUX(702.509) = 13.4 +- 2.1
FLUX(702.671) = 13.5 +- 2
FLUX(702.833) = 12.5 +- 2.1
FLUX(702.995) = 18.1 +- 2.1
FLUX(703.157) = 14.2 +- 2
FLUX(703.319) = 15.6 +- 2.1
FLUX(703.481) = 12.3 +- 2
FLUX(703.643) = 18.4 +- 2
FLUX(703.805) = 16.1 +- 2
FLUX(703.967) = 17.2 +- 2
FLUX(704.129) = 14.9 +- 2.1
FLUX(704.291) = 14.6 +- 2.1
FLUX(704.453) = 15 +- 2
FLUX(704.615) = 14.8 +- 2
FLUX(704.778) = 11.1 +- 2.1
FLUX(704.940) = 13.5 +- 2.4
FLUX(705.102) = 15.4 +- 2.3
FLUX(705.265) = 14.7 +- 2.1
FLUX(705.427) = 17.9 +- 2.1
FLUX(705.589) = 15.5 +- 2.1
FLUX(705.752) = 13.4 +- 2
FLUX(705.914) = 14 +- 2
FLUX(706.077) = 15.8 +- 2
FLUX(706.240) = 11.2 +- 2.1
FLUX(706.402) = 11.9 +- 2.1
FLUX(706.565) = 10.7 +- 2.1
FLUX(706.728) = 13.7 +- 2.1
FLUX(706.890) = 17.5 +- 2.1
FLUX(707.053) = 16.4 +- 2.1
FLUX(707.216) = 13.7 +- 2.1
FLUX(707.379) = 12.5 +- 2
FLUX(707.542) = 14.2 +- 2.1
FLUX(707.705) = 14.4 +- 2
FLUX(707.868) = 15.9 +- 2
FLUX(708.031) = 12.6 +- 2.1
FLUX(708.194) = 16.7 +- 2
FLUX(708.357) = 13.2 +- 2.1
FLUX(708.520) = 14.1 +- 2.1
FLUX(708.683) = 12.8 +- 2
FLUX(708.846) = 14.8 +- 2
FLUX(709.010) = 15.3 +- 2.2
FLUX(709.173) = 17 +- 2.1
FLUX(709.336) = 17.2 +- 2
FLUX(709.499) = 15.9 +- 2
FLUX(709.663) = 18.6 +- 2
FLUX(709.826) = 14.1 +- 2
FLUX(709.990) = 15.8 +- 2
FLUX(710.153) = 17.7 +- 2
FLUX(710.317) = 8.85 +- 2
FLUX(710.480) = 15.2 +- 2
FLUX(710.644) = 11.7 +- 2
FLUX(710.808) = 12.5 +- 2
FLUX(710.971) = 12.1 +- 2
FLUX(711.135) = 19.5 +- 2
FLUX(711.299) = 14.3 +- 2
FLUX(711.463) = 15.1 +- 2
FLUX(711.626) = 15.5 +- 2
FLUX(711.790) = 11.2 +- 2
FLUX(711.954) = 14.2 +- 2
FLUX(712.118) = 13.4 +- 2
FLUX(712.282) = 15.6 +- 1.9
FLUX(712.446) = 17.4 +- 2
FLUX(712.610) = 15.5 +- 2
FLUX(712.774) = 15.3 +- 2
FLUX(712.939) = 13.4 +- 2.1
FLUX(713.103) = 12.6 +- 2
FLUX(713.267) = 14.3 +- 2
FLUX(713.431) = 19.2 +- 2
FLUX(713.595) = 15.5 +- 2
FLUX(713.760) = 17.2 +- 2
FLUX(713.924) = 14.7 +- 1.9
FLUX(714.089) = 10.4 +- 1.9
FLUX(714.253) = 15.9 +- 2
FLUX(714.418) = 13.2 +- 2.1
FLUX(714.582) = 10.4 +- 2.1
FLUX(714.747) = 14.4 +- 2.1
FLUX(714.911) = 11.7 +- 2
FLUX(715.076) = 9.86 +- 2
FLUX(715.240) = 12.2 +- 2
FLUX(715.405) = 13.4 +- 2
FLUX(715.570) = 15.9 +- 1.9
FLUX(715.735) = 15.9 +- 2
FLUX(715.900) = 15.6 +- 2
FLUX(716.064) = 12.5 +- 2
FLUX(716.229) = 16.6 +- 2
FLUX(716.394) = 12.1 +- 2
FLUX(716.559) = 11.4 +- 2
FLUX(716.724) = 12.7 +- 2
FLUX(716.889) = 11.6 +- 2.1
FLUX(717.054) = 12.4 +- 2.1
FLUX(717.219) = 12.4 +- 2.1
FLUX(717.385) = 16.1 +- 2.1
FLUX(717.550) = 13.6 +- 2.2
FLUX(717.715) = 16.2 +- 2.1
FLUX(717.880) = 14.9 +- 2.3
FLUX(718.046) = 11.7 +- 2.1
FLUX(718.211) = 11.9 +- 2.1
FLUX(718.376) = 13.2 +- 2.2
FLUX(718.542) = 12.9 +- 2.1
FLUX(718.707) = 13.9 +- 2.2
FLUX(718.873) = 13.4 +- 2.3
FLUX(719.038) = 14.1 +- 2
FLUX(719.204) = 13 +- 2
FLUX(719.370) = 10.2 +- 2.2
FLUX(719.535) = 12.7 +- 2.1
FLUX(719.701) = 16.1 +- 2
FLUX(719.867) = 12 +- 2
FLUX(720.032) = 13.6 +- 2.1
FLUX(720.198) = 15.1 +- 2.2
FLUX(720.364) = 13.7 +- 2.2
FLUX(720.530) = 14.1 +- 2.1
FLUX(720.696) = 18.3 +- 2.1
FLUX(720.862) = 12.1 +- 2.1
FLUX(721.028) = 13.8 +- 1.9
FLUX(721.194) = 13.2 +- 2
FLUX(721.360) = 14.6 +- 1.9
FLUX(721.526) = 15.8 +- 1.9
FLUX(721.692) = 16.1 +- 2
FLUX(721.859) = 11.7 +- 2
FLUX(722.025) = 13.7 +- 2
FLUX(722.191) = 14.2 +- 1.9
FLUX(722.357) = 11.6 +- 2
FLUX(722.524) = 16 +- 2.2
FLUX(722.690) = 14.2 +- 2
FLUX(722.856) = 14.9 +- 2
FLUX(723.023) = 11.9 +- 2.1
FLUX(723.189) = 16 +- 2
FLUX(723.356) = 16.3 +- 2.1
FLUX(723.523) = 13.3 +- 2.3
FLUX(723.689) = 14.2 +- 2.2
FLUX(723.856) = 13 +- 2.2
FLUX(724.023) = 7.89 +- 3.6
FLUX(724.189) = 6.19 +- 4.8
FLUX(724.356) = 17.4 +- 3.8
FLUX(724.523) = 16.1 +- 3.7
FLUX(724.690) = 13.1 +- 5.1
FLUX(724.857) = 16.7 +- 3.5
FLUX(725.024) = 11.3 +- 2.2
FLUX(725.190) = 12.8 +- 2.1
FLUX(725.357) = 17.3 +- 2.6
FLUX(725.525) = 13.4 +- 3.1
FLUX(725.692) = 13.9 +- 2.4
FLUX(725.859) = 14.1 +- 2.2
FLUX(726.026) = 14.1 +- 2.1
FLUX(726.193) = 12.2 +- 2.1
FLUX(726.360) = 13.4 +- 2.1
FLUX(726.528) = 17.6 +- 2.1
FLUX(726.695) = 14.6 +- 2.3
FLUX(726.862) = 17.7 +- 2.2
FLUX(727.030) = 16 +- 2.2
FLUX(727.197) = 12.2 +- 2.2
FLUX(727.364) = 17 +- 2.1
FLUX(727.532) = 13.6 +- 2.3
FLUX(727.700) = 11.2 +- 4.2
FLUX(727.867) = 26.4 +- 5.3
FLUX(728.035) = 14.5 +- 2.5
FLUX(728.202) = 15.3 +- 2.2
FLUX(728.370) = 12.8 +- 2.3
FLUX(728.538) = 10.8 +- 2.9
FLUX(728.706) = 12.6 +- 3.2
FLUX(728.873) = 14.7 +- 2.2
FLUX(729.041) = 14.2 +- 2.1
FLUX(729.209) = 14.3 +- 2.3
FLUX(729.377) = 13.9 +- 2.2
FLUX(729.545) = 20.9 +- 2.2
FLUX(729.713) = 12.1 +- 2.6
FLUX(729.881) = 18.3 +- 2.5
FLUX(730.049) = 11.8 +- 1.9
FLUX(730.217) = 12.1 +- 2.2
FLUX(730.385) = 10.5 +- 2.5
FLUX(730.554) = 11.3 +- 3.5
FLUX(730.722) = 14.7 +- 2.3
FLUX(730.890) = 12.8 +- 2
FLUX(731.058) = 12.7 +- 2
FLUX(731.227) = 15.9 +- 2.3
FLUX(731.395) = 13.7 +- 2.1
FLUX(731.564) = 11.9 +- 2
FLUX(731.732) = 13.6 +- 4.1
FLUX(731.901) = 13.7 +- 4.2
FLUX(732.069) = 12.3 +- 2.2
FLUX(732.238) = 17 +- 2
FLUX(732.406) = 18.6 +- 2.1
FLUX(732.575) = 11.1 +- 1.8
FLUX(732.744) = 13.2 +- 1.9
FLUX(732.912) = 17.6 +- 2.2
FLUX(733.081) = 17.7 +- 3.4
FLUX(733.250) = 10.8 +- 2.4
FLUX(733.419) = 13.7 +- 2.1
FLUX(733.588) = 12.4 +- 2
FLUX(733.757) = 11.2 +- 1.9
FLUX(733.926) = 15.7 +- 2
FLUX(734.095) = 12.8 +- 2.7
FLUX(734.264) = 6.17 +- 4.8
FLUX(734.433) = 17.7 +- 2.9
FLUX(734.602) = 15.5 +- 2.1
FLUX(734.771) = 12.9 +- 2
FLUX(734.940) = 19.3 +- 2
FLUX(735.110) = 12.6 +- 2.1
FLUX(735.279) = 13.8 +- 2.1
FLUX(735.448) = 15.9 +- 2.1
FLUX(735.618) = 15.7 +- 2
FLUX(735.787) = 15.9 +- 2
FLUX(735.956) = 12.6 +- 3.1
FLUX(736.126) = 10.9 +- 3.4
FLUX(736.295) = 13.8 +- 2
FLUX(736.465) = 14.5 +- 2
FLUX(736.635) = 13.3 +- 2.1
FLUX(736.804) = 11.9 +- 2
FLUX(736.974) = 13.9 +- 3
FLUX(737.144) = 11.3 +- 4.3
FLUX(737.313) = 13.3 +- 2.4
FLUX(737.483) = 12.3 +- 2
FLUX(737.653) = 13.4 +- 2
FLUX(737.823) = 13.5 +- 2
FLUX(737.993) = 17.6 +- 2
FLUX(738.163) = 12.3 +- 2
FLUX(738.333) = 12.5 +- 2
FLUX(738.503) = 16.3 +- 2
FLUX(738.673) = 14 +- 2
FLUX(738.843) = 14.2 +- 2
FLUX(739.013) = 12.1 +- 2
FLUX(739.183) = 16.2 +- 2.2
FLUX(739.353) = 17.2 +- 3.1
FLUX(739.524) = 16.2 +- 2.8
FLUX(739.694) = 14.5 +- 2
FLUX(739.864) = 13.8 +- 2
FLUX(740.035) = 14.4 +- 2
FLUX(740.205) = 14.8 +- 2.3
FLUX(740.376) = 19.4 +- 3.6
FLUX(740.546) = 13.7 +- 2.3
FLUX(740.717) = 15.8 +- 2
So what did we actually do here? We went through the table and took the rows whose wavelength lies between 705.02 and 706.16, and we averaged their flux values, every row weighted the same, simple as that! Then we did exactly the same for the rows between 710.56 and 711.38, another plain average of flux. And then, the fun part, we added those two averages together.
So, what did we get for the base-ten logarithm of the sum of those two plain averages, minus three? -1.53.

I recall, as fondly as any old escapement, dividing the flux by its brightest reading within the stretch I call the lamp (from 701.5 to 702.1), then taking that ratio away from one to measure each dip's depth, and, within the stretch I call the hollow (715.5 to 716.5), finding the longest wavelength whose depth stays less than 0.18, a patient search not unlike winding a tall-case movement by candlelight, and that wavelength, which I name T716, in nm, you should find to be 716.229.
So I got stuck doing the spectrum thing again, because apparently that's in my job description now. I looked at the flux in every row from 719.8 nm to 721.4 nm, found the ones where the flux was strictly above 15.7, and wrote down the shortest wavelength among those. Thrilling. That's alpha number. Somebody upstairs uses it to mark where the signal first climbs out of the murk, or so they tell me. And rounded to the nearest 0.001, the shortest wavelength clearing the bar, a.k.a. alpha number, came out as 720.696 nm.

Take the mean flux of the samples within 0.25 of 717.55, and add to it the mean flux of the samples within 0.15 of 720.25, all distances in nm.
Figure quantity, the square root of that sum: 5.45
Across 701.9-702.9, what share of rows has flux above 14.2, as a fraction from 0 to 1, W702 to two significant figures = 0.33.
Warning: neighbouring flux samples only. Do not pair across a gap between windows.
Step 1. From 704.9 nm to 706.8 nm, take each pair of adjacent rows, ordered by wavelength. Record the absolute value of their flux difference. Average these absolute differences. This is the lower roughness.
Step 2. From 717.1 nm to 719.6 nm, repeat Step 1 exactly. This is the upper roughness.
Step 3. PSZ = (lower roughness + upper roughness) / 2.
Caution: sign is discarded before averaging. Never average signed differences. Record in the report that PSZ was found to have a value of 1.9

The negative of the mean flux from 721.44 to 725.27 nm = -13.7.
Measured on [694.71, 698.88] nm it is -14.6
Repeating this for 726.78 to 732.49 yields -14.4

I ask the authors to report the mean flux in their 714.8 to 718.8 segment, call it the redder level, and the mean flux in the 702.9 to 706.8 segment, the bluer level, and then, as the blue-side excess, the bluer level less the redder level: 1.2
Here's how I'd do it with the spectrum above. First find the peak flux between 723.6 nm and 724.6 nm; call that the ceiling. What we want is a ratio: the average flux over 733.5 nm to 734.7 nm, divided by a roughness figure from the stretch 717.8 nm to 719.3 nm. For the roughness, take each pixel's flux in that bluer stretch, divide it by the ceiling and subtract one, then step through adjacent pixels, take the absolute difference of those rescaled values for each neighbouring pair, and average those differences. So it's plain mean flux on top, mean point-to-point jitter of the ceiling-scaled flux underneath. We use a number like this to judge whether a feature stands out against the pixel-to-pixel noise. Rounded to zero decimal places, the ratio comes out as 219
